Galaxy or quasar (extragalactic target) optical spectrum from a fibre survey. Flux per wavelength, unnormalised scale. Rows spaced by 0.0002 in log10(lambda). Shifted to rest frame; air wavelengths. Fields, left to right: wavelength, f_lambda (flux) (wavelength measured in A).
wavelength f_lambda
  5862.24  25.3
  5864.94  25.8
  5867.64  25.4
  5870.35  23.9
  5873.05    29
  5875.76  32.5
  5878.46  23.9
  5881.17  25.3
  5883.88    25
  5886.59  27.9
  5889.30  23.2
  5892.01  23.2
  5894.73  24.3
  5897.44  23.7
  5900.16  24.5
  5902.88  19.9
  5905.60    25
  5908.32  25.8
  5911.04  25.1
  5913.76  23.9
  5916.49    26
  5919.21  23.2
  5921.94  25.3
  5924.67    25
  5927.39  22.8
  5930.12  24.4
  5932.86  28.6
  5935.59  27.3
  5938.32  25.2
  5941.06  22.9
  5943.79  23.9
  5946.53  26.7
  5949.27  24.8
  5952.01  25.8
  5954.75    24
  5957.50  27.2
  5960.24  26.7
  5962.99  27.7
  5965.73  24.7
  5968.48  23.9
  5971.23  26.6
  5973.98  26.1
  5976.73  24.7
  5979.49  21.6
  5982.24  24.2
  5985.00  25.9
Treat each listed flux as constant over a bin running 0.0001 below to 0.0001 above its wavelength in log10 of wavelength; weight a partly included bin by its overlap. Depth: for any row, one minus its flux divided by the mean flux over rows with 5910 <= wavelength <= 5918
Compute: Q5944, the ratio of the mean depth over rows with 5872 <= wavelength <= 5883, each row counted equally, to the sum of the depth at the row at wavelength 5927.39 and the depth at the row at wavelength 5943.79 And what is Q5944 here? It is -0.8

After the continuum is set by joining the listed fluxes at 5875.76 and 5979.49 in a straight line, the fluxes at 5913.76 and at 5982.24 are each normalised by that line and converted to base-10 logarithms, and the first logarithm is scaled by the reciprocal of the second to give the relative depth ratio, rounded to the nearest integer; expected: -1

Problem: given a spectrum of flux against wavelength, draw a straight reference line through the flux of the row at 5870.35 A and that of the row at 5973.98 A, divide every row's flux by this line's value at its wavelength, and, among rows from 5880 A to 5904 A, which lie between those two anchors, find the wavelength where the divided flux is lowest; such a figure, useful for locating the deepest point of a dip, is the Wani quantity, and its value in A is 5902.88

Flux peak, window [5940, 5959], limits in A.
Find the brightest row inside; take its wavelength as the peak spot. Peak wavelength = 5957.50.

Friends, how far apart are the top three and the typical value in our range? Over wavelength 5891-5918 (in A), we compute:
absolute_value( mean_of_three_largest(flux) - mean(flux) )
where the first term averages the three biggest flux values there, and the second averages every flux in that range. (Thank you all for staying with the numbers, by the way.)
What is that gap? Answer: 1.49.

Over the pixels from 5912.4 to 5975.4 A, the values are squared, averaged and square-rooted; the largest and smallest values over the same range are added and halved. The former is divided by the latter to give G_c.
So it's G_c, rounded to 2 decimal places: 0.99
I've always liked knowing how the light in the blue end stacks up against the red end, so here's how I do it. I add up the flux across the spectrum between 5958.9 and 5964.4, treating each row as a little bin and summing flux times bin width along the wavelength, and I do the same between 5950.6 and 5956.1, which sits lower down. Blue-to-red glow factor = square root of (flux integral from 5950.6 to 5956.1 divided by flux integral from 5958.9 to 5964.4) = 0.96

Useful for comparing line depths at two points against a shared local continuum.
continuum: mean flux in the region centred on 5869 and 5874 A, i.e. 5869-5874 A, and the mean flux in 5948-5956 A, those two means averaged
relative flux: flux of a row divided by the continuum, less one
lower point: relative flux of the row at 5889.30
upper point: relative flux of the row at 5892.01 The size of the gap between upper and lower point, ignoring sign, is 0.00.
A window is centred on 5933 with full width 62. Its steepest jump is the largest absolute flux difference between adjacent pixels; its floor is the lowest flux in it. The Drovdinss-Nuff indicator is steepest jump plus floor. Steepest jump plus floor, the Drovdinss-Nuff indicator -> 25.0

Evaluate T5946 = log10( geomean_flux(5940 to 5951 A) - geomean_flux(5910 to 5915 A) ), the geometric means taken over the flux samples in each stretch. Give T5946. -1.4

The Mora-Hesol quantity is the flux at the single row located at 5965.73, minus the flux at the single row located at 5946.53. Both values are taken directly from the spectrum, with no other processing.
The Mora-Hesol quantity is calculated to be -2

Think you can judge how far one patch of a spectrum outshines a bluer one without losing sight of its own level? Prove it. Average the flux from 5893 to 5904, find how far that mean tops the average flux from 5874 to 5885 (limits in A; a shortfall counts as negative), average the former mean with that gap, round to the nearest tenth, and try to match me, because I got 9.8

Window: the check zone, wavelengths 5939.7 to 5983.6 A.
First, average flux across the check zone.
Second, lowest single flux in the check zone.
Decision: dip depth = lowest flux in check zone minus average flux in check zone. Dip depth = -3.5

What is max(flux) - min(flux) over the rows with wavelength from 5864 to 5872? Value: 2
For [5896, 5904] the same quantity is 5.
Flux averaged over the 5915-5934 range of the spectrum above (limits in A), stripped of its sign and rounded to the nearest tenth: 25.0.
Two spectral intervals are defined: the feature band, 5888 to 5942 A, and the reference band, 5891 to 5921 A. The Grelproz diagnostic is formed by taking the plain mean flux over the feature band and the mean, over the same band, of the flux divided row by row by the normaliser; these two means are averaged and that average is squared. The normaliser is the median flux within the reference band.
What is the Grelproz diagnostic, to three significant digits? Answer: 162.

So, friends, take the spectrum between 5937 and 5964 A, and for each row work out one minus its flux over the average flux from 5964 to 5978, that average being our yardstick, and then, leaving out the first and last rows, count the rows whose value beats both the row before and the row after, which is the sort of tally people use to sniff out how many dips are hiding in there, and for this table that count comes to 4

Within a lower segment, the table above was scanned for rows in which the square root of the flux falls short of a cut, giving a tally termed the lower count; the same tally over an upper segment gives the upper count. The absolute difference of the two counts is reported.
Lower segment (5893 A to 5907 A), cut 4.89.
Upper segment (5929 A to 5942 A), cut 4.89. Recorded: 1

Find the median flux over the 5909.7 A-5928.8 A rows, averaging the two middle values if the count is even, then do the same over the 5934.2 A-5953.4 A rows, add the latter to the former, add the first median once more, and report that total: 75.2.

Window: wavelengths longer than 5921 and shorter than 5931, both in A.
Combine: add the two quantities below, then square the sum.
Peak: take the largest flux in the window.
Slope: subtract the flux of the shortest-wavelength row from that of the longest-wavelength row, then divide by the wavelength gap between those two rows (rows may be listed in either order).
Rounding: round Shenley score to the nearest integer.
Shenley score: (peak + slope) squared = 635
